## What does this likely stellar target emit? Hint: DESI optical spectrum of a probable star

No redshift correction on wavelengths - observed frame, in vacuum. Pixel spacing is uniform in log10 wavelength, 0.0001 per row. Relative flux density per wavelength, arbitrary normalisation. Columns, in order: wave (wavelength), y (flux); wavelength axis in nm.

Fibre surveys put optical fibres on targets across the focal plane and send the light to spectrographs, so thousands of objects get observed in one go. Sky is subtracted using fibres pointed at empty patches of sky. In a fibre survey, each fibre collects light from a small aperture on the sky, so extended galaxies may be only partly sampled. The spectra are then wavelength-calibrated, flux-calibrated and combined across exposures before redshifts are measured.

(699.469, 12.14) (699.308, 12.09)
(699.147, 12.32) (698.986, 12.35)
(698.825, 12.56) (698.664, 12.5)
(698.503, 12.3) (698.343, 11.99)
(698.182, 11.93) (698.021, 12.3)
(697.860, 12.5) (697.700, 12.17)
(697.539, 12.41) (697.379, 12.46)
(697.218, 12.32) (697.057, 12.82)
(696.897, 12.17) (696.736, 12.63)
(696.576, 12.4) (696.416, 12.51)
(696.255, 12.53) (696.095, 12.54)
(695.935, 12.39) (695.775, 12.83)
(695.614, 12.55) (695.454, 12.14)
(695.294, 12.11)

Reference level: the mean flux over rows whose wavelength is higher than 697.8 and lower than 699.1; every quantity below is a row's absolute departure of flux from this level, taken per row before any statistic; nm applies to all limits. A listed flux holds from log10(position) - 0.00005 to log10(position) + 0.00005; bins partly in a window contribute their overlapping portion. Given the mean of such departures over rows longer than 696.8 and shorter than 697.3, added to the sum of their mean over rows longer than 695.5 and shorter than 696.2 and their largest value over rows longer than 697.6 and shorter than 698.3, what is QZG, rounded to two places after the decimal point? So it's 0.87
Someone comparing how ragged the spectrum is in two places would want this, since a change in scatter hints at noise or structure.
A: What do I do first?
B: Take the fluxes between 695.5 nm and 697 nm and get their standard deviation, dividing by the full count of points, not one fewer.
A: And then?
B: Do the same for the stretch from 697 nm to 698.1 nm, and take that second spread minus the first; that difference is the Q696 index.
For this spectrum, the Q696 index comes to 0.020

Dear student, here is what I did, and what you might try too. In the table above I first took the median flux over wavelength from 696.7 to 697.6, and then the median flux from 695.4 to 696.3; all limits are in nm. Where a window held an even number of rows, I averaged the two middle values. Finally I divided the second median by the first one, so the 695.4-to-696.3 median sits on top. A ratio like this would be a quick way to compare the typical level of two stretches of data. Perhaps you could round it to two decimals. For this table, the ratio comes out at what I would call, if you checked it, 1.01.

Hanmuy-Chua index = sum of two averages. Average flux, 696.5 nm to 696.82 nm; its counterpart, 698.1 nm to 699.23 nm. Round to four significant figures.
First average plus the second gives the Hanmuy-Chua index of 24.79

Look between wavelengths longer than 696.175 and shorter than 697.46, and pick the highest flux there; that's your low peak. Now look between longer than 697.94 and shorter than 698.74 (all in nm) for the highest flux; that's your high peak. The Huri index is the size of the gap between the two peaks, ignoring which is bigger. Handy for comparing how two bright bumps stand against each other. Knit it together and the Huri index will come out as 0.32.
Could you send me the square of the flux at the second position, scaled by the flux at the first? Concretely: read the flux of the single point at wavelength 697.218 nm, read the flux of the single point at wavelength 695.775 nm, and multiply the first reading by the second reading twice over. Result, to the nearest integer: 2028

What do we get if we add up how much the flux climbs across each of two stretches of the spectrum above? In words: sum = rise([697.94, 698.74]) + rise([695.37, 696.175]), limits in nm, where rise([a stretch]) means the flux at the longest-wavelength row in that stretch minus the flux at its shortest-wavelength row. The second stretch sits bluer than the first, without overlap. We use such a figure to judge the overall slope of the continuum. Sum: 0.6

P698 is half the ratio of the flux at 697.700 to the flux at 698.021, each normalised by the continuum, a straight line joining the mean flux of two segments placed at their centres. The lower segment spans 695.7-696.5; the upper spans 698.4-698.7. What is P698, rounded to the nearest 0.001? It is 0.494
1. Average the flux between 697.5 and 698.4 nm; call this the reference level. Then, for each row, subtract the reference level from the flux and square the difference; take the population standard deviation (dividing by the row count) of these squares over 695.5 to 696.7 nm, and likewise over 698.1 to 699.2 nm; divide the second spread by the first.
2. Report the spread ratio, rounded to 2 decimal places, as 0.36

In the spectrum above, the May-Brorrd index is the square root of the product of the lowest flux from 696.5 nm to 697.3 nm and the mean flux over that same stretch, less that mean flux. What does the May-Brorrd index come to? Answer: -0.15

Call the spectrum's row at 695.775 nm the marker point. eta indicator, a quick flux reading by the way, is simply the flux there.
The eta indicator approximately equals 12.83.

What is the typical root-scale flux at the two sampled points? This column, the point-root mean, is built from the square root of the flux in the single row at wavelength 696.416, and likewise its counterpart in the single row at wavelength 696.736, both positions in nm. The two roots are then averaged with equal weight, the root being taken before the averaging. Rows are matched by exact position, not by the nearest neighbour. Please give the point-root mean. 3.55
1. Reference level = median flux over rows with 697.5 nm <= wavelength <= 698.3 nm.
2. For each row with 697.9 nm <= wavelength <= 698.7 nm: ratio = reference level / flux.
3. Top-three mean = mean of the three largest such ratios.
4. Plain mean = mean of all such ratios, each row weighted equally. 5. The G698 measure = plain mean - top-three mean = -0.011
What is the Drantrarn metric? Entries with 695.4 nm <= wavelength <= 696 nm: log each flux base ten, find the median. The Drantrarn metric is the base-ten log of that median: 0.0398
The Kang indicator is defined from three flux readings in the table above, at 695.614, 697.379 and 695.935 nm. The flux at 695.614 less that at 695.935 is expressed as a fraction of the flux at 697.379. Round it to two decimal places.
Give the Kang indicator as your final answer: 0.01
